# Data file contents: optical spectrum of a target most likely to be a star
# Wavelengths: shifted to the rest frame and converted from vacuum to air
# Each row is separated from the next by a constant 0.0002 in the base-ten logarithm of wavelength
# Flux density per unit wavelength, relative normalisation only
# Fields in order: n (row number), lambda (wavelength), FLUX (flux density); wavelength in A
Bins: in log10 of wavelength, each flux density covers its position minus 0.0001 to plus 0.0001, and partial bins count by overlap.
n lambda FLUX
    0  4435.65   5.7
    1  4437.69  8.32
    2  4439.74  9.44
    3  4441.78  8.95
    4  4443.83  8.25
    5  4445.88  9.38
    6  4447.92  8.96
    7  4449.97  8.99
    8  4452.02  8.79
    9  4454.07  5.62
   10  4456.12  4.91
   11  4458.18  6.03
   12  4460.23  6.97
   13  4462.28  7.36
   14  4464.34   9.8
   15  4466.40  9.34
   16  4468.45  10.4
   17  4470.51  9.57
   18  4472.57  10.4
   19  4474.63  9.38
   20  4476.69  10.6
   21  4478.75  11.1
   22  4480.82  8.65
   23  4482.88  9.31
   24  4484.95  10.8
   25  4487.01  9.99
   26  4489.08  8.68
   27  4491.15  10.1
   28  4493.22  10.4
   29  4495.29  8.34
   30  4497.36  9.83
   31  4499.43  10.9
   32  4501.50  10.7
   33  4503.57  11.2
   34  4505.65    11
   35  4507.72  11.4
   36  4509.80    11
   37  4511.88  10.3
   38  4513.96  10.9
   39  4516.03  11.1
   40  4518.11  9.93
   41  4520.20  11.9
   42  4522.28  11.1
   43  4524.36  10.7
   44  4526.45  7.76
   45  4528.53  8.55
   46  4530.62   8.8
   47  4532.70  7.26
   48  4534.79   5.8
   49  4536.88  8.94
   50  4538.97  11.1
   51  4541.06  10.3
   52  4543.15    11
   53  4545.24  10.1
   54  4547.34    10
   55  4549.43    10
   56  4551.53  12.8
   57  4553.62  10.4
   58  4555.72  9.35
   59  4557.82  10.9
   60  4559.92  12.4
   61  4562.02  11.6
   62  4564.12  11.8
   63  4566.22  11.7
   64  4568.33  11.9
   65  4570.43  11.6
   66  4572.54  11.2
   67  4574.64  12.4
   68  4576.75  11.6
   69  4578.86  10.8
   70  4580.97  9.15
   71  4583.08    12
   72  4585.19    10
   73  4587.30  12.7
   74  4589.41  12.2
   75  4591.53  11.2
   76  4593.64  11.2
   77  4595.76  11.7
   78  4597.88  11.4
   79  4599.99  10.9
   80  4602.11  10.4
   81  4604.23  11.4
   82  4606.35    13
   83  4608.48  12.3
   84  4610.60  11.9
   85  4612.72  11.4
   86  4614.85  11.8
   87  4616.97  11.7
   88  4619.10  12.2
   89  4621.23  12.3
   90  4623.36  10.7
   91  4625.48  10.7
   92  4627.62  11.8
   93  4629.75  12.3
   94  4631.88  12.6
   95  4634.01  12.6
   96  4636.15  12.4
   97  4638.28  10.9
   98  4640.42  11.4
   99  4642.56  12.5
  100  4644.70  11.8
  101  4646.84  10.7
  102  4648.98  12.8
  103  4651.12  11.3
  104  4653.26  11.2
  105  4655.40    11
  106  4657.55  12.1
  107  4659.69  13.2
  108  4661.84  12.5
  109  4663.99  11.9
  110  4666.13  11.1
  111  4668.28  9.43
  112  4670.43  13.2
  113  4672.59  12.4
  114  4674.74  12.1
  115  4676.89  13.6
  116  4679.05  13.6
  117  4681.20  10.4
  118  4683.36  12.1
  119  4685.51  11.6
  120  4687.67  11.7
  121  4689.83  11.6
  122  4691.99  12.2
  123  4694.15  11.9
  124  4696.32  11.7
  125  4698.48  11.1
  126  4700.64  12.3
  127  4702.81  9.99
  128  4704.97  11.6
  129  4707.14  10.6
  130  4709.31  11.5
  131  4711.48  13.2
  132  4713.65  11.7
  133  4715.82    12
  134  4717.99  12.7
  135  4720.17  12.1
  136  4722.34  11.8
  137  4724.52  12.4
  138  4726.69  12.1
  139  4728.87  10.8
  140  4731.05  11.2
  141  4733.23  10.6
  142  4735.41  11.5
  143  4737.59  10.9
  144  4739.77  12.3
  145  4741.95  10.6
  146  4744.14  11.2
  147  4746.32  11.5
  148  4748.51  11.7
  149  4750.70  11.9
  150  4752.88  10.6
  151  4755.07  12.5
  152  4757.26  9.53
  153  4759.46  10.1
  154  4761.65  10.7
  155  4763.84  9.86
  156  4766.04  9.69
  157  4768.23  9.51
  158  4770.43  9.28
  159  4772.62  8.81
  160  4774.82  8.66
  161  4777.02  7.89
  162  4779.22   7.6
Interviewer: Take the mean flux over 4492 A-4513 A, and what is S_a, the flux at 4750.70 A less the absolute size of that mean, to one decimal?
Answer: 1.4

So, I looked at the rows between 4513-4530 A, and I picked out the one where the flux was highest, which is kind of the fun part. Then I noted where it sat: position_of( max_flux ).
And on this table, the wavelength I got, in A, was 4520.20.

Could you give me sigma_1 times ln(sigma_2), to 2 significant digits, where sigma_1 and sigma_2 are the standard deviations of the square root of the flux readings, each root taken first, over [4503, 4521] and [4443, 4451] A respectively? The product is -0.22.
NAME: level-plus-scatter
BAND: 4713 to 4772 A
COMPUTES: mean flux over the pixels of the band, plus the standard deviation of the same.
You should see 12.1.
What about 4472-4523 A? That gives 11.3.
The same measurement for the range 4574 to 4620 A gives 12.4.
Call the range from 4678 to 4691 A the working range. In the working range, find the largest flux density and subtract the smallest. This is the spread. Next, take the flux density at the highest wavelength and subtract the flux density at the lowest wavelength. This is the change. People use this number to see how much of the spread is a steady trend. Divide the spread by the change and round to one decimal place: -1.6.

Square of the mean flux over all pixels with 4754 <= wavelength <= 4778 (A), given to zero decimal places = 94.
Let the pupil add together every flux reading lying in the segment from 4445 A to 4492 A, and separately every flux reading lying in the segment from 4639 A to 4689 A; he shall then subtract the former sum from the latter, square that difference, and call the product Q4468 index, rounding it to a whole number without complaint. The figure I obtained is 4692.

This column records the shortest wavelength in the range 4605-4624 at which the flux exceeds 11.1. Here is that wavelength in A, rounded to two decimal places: 4606.35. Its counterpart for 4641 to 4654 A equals 4642.56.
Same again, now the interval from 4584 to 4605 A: 4587.30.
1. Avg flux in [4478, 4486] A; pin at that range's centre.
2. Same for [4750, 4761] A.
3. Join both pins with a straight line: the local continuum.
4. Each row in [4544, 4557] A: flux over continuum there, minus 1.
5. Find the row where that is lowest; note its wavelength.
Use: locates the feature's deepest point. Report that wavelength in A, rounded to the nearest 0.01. 4555.72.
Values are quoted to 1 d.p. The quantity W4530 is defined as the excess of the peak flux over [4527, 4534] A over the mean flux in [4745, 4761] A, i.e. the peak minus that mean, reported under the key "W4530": -2.3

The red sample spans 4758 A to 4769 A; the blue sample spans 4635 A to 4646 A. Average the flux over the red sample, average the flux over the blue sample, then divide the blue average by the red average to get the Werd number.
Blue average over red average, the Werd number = 1.18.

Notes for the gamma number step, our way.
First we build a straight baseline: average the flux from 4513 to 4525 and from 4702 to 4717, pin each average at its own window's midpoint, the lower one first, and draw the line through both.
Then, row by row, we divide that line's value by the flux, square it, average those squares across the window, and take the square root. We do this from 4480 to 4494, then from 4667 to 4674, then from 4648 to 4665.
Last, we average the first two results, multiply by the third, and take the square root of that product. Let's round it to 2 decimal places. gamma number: 1.01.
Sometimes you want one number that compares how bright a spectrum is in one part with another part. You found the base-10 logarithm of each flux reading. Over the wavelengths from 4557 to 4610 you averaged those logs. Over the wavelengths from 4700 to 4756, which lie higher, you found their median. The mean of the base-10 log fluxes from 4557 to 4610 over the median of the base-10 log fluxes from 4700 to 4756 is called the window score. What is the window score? 0.99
